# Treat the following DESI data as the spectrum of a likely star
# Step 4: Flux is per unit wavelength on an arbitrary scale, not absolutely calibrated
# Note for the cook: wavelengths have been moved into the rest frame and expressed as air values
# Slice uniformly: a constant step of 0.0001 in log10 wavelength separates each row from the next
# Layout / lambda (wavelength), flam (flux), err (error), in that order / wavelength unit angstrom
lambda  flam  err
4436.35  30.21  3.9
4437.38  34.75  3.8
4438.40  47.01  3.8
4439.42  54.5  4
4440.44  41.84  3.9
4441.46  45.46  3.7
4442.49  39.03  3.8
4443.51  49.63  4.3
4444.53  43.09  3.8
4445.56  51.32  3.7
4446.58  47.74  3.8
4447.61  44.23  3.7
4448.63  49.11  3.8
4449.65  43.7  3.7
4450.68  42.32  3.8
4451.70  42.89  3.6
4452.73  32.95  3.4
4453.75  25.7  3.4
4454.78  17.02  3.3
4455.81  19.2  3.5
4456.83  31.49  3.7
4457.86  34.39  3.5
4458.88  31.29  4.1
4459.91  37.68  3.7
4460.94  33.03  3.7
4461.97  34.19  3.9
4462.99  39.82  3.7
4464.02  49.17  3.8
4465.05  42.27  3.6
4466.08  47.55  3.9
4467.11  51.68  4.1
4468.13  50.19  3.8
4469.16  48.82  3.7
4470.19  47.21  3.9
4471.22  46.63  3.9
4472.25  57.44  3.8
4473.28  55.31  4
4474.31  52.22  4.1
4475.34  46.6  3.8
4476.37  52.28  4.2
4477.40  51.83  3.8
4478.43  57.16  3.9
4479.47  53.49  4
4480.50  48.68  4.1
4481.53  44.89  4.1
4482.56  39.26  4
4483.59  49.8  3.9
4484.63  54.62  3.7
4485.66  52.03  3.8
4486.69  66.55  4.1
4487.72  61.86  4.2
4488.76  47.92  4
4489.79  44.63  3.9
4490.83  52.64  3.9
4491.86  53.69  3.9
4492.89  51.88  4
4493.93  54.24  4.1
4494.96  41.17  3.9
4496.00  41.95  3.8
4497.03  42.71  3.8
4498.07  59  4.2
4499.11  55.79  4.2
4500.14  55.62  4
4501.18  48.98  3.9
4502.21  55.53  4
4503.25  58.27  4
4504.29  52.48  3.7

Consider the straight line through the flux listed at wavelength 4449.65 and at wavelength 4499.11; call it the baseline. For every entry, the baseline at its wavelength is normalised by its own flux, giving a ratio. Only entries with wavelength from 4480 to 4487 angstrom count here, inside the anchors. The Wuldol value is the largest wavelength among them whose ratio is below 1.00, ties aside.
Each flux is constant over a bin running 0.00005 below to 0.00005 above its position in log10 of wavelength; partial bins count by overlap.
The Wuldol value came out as 4486.69 angstrom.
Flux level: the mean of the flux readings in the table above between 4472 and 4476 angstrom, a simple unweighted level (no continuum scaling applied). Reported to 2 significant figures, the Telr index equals 53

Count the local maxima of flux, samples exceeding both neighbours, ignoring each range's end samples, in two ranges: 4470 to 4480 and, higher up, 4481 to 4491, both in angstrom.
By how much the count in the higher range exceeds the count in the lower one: -1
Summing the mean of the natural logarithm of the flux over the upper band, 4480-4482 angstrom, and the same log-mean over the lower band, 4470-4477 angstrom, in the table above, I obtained 7.8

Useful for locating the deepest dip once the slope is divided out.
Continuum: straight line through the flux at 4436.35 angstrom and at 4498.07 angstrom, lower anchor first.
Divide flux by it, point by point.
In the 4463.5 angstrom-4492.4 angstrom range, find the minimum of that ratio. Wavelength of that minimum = 4482.56 angstrom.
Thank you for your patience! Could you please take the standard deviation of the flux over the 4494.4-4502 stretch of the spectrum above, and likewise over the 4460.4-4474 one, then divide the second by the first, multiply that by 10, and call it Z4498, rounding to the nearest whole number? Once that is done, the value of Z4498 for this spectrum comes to 10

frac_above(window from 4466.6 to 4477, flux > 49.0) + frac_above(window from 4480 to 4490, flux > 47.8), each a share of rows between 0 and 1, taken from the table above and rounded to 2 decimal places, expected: 1.30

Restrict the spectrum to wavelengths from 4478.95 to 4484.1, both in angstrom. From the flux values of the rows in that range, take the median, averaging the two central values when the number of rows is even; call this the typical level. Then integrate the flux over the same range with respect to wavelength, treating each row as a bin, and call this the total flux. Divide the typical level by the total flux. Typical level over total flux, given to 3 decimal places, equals 0.200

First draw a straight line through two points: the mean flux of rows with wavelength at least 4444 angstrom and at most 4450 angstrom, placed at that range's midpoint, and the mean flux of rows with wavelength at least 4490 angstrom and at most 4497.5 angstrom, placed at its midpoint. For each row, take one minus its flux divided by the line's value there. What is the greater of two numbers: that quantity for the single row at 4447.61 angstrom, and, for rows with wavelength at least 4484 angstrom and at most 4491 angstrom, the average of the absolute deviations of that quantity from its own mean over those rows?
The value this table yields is 0.12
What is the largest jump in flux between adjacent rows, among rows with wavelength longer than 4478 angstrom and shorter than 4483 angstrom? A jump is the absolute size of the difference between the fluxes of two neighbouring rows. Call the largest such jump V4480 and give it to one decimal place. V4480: 5.6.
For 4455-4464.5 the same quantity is 12.3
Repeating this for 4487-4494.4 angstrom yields 13.9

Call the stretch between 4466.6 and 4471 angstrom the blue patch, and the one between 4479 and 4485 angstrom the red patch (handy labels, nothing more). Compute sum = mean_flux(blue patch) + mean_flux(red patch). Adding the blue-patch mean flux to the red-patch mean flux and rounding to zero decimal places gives 98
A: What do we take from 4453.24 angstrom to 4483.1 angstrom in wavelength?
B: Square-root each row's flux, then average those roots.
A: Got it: 6.50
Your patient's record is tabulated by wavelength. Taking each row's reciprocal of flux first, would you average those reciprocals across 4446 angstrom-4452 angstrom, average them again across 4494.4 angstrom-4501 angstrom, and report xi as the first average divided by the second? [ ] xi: 1.1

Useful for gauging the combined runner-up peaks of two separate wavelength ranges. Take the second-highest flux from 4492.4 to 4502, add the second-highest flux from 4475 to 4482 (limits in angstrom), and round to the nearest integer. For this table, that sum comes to 109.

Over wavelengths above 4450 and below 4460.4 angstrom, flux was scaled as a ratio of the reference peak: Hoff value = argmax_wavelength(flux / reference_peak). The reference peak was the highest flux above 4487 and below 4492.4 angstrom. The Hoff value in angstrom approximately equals 4451.70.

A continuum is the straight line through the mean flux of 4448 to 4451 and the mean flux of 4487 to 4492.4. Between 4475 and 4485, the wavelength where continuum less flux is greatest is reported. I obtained 4482.56 angstrom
